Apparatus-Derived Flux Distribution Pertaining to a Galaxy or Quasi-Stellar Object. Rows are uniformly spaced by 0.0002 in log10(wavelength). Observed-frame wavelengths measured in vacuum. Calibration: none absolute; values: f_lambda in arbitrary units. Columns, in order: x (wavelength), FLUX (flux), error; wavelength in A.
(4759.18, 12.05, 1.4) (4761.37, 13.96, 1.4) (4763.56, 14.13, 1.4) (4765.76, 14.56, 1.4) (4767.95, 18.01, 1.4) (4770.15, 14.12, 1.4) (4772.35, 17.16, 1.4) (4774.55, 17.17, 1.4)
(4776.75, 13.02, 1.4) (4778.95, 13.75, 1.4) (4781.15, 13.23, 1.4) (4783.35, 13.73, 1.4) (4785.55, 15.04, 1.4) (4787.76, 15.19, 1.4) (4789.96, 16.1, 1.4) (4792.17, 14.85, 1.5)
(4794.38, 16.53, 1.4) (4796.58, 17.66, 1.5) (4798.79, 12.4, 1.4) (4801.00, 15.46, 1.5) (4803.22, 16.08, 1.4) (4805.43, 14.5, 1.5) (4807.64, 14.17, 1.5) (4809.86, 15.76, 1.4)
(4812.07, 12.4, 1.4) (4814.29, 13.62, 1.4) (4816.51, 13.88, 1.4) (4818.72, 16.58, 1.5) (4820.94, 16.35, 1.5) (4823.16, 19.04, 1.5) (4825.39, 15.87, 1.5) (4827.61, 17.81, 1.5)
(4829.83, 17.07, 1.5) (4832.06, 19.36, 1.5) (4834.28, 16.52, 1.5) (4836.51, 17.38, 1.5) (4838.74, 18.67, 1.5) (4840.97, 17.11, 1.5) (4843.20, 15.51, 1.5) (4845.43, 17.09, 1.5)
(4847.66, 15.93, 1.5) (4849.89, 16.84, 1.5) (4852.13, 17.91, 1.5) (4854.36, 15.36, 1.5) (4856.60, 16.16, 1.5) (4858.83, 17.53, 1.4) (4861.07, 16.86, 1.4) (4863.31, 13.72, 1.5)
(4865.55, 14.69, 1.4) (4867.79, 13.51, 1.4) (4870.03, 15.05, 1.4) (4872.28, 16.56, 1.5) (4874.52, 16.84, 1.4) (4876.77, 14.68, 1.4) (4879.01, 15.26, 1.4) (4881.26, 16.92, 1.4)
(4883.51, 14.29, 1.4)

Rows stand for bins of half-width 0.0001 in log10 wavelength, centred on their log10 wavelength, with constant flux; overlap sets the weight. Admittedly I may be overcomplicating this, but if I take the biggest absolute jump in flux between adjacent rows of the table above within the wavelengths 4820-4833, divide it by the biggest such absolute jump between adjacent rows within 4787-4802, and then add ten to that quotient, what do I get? 10.6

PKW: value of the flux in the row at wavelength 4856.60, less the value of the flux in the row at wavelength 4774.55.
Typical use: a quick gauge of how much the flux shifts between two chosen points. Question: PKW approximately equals -1.0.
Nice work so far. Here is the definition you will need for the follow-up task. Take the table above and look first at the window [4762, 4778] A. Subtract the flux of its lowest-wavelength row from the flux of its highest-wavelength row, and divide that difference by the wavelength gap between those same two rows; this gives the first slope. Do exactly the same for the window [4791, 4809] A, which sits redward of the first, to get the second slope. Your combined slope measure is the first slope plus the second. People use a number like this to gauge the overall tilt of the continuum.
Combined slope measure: -0.13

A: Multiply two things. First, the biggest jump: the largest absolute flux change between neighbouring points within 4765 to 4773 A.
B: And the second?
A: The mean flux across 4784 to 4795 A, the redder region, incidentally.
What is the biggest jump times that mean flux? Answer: 60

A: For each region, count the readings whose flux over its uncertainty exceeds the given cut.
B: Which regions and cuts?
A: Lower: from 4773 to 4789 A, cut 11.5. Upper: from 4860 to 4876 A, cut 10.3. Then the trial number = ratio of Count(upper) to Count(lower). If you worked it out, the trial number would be 5.0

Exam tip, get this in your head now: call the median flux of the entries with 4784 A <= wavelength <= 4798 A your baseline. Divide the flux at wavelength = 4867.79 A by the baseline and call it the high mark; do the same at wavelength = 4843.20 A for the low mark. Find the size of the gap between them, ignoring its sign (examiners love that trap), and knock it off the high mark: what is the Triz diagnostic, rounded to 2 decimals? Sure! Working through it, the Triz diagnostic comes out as 0.74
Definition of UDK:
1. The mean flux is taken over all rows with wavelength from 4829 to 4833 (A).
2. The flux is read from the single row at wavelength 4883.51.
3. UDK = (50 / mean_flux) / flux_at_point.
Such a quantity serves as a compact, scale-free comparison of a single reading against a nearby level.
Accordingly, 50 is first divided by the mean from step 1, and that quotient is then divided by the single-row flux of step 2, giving 0.192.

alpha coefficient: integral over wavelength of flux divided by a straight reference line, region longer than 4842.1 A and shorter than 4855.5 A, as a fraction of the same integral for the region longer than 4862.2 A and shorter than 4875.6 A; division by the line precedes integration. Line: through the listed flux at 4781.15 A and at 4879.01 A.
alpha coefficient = 1.12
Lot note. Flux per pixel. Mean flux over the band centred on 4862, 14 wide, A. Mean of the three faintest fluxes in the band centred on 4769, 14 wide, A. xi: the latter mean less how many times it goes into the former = 13.2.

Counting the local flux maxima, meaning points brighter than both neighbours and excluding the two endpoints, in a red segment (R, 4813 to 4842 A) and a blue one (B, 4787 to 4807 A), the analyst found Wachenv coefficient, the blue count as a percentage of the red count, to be 60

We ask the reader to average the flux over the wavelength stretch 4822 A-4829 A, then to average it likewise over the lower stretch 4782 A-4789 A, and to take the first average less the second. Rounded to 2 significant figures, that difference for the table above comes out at 2.9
